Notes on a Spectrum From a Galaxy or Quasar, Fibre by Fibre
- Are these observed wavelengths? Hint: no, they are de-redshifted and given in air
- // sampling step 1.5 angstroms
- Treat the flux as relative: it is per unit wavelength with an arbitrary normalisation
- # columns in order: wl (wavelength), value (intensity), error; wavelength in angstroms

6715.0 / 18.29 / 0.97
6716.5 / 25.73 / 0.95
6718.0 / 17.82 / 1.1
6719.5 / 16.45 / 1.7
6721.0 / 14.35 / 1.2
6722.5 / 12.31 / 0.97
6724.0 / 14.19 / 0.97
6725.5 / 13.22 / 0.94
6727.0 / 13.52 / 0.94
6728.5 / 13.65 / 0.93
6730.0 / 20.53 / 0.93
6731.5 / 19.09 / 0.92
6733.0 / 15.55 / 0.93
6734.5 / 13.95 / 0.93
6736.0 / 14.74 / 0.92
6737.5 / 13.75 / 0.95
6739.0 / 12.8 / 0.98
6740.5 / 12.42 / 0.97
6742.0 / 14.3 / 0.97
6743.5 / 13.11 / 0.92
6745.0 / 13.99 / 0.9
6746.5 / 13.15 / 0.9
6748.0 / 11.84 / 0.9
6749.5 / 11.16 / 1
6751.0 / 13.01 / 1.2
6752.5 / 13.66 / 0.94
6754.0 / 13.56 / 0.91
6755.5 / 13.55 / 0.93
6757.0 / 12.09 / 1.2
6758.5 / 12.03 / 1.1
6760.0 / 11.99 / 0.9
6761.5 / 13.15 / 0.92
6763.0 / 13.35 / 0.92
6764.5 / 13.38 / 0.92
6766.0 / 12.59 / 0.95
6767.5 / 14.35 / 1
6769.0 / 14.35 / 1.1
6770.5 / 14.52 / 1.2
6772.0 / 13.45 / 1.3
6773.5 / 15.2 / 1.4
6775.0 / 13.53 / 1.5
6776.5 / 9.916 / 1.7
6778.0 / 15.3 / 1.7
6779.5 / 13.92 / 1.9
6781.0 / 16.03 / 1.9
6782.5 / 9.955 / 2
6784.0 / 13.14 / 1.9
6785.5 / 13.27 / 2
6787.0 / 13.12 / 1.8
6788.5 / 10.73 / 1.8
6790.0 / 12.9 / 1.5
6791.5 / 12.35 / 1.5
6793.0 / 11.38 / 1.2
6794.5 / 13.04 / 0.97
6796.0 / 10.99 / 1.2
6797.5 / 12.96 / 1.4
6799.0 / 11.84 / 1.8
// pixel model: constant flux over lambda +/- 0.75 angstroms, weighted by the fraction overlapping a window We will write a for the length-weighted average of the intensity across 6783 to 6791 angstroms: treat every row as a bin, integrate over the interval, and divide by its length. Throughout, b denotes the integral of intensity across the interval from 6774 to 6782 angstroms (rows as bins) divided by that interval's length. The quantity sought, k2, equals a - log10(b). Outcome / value 11.4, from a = 12.5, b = 13.7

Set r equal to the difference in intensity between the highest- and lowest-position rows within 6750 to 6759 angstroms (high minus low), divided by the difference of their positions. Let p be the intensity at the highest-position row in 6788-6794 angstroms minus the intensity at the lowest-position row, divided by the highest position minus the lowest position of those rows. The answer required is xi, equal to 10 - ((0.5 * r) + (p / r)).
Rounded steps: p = 0.14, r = -0.1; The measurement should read 11.2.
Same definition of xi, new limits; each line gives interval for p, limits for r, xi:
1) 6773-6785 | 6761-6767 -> 8.5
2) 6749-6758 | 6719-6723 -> 10.8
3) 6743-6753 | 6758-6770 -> 9.6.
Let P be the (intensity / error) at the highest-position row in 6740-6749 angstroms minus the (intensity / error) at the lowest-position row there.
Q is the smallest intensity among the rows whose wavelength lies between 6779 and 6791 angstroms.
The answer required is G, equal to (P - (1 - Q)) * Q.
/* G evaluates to 93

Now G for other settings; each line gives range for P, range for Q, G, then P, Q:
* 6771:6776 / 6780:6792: 76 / -1.3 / 9.955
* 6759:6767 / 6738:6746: 141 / -0.1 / 12.42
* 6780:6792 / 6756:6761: 129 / -0.2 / 11.99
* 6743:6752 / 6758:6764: 91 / -3.4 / 11.99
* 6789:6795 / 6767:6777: 136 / 4.8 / 9.916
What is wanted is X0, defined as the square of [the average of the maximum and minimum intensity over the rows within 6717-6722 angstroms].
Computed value 259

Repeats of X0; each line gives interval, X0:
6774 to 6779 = 159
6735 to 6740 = 190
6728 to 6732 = 292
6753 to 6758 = 164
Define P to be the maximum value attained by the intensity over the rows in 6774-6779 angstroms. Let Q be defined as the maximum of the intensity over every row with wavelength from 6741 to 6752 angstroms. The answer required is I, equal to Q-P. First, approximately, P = 15.3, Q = 14.3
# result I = -1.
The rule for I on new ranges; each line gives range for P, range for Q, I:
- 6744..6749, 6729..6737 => 7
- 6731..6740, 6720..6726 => -5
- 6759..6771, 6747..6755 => -1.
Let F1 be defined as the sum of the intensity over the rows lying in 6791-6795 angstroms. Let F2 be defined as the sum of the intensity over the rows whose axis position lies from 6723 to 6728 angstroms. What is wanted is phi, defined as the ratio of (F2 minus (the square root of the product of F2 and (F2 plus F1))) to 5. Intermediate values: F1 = 37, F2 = 40.9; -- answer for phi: -3.09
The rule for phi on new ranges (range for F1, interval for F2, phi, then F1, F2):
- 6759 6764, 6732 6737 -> -3.25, 38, 44.2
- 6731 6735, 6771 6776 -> -3.94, 49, 42.2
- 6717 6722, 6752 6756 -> -3.92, 49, 40.8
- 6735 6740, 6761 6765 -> -3.40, 41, 39.9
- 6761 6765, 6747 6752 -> -3.25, 40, 36.0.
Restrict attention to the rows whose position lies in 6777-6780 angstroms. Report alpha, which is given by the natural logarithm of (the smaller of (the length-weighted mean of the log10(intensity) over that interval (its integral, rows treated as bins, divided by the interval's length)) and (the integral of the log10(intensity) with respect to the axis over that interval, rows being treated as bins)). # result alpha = 0.14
